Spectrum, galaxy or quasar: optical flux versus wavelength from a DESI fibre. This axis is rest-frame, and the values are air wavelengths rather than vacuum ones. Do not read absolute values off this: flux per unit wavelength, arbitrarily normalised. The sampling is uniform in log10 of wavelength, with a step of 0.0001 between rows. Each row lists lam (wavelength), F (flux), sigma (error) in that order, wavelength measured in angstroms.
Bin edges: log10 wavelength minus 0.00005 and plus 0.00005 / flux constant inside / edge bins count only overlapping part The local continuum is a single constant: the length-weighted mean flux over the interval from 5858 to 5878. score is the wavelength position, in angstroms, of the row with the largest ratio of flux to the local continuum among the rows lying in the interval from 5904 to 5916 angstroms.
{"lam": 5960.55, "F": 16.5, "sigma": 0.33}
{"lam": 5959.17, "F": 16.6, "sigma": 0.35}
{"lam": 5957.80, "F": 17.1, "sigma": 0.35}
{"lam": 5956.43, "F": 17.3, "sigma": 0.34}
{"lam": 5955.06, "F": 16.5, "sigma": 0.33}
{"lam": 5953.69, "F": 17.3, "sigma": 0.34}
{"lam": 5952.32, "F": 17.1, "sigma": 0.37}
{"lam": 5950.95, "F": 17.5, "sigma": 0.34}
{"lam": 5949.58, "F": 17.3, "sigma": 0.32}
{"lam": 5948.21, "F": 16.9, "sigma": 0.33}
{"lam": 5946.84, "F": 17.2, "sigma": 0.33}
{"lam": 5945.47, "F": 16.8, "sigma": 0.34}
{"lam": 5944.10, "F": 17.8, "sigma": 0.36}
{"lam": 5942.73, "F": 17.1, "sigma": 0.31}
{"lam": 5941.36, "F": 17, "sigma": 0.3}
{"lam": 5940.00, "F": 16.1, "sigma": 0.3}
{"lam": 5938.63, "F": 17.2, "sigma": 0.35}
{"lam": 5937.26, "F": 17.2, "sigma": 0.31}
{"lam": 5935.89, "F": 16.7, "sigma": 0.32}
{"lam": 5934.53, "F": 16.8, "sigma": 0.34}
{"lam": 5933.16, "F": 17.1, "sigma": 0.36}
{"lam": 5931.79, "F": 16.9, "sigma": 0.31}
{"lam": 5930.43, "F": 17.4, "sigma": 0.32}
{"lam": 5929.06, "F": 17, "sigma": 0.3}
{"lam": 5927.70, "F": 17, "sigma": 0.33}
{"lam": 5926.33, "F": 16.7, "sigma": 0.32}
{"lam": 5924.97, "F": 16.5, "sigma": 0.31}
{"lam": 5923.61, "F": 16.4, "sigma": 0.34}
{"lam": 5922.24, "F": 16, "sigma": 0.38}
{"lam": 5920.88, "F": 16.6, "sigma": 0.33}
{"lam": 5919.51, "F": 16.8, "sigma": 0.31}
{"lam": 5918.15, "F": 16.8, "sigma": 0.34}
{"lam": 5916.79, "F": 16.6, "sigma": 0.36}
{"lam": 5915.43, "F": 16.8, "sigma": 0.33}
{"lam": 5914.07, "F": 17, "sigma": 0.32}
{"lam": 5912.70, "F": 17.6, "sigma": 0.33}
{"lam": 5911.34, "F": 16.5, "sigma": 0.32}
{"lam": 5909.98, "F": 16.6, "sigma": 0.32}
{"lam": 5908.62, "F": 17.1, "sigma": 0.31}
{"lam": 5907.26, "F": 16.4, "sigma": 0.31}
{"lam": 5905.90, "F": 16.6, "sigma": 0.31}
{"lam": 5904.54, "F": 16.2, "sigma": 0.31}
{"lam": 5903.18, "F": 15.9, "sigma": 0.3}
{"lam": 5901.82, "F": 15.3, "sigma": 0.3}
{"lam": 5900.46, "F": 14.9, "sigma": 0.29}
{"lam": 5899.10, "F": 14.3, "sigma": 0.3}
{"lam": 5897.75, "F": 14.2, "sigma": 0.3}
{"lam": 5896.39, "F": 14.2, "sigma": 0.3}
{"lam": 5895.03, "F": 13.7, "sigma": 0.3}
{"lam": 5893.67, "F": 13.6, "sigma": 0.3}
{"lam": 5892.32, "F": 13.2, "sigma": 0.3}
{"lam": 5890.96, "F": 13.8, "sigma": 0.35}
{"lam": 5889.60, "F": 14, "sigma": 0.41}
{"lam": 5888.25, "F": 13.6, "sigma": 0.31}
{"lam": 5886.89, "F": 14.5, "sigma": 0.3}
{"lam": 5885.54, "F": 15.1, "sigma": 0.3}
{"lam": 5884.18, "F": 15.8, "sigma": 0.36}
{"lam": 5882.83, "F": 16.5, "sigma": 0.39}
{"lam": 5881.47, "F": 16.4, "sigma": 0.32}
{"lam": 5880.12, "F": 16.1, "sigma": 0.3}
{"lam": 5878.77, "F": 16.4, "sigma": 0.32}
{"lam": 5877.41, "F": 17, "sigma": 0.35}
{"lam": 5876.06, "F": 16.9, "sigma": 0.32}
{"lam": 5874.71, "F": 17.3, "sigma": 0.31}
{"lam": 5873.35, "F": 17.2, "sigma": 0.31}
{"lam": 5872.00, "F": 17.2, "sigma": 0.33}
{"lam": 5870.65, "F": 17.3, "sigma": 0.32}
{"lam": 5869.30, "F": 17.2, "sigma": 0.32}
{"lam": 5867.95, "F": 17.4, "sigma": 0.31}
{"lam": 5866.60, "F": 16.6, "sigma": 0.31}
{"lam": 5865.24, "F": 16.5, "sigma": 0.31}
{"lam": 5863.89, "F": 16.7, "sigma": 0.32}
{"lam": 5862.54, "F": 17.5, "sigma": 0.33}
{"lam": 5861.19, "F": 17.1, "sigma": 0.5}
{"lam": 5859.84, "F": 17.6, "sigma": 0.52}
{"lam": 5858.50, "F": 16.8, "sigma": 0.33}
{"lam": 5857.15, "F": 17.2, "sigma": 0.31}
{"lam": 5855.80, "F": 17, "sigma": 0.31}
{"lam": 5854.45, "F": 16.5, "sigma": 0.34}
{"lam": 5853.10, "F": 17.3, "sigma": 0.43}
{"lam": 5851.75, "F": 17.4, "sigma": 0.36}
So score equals 5912.70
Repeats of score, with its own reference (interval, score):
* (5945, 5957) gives 5950.95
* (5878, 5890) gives 5882.83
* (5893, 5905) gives 5904.54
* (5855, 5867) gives 5859.84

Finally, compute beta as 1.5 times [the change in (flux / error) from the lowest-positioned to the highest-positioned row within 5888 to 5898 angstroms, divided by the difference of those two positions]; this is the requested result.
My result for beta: 0.5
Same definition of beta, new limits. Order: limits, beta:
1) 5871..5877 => 0.3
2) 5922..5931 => 2.2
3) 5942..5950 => -0.2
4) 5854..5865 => 0.6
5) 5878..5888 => -0.5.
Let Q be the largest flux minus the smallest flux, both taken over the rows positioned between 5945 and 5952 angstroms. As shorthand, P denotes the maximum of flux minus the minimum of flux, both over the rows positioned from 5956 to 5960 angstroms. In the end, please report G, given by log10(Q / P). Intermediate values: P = 0.7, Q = 0.70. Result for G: 0.00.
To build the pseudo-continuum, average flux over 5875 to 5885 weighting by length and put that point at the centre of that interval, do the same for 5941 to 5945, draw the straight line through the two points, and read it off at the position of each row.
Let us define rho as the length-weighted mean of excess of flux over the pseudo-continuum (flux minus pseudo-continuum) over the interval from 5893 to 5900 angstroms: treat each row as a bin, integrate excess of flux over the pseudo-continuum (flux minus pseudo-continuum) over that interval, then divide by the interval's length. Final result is -2.6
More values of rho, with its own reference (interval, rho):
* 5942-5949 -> -0.1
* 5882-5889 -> -1.4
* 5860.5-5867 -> 0.6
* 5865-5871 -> 0.7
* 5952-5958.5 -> -0.4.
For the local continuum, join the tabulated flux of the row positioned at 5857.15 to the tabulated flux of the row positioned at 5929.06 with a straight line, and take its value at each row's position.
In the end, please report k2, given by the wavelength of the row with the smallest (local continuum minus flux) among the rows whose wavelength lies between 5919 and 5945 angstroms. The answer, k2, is 5944.10 angstroms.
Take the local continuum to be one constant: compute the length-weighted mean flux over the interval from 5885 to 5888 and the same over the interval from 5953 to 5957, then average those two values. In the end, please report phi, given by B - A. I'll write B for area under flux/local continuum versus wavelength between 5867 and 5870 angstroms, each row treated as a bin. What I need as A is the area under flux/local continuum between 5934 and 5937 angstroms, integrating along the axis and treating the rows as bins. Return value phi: 0.1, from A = 3.19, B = 3.27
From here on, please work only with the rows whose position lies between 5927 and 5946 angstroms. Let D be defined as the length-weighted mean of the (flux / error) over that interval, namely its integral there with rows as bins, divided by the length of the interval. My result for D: 52.5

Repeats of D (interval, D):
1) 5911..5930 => 50.9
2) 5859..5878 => 50.7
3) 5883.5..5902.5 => 45.7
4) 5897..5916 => 51.8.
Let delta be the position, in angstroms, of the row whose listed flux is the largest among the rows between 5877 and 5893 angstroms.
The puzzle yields 5877.41 angstroms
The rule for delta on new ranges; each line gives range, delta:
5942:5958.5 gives 5944.10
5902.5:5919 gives 5912.70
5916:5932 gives 5930.43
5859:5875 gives 5859.84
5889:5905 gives 5904.54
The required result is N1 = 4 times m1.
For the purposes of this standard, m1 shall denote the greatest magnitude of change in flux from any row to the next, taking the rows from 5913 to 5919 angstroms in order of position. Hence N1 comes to 0.8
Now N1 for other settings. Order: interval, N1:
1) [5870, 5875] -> 0.4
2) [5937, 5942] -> 4.4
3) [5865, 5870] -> 3.2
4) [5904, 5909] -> 2.8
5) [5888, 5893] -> 2.4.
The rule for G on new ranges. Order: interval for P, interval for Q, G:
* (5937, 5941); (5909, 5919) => 0.00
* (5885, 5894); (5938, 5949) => -0.05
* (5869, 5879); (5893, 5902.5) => 0.28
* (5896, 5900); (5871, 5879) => 0.95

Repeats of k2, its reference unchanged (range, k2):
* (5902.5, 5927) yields 5912.70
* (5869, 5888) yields 5874.71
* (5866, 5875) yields 5867.95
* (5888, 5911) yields 5908.62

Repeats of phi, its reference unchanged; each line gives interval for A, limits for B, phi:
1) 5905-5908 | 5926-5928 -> -1.0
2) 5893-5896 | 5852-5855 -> 0.6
